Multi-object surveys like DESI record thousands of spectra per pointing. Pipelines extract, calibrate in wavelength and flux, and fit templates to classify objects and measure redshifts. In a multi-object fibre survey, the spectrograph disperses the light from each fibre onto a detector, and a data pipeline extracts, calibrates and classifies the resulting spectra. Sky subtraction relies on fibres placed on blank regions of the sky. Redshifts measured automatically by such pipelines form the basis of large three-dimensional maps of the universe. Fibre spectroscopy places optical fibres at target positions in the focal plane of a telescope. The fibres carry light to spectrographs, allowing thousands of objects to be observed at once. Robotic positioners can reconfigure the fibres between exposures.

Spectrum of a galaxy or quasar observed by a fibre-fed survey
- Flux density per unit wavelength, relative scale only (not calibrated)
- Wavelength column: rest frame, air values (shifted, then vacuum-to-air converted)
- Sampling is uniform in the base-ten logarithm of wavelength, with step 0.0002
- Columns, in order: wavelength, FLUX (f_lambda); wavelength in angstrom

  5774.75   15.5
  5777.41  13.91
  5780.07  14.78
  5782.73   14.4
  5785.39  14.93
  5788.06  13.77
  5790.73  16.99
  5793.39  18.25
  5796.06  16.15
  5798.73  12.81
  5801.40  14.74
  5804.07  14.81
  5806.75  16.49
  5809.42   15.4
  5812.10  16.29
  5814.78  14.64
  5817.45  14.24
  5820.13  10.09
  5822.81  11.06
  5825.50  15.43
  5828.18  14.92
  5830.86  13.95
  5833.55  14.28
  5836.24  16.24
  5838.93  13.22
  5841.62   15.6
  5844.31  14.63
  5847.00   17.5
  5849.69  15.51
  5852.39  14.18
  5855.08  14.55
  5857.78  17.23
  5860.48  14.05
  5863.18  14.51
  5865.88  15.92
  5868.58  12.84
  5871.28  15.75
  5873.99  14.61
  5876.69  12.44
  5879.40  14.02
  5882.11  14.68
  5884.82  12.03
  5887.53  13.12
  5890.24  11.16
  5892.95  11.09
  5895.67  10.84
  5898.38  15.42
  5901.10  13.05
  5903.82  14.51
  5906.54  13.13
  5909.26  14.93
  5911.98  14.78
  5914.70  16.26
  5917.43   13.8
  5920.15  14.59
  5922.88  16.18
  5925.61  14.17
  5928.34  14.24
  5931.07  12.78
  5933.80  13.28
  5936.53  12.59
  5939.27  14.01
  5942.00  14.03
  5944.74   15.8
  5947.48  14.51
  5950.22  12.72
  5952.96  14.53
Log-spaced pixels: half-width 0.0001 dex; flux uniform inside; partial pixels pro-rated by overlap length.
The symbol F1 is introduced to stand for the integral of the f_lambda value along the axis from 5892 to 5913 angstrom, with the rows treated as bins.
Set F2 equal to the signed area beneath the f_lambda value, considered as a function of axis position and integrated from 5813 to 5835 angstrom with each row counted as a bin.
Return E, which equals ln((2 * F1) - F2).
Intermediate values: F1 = 283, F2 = 300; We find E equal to 5.59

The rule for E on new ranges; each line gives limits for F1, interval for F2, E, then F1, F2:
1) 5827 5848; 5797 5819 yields 5.71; 315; 328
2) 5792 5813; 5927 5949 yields 5.86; 328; 306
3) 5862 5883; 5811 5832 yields 5.74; 301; 290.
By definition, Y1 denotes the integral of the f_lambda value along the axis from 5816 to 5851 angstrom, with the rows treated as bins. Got 503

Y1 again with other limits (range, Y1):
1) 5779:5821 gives 629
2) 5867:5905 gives 504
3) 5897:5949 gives 744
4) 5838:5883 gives 666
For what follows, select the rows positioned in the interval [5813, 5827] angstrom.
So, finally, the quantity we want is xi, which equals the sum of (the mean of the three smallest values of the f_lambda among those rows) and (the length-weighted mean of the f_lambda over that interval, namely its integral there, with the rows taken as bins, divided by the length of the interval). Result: 25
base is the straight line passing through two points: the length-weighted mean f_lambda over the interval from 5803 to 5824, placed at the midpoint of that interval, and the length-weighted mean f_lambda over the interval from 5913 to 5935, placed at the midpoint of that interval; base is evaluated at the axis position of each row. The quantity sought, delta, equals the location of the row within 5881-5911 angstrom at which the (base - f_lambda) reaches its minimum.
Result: 5898.38 angstrom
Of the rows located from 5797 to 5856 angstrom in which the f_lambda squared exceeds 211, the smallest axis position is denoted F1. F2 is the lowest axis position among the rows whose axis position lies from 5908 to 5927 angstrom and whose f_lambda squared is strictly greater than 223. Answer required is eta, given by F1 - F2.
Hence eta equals -113.3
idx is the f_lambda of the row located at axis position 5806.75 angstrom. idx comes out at 16.49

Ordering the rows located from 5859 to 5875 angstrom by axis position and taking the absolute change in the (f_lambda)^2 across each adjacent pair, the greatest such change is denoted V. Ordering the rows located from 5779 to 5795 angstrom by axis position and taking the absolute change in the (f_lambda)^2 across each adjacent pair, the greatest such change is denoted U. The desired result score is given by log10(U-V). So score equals 1.0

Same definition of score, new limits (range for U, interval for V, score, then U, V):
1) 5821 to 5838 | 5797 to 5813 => 1.8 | 116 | 53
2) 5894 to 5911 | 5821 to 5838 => 0.7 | 120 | 116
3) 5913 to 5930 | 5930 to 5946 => 1.3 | 74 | 53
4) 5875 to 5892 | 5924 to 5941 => 1.5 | 71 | 39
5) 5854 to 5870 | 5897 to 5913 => 1.5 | 99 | 67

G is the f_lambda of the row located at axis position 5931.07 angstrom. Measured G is 12.78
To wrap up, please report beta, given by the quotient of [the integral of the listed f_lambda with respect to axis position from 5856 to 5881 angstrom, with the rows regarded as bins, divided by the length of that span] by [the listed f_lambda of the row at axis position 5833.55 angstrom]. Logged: 1.02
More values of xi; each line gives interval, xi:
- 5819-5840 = 25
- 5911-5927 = 29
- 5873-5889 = 26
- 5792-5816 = 30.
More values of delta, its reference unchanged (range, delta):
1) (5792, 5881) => 5793.39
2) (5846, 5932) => 5847.00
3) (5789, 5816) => 5793.39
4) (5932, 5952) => 5944.74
